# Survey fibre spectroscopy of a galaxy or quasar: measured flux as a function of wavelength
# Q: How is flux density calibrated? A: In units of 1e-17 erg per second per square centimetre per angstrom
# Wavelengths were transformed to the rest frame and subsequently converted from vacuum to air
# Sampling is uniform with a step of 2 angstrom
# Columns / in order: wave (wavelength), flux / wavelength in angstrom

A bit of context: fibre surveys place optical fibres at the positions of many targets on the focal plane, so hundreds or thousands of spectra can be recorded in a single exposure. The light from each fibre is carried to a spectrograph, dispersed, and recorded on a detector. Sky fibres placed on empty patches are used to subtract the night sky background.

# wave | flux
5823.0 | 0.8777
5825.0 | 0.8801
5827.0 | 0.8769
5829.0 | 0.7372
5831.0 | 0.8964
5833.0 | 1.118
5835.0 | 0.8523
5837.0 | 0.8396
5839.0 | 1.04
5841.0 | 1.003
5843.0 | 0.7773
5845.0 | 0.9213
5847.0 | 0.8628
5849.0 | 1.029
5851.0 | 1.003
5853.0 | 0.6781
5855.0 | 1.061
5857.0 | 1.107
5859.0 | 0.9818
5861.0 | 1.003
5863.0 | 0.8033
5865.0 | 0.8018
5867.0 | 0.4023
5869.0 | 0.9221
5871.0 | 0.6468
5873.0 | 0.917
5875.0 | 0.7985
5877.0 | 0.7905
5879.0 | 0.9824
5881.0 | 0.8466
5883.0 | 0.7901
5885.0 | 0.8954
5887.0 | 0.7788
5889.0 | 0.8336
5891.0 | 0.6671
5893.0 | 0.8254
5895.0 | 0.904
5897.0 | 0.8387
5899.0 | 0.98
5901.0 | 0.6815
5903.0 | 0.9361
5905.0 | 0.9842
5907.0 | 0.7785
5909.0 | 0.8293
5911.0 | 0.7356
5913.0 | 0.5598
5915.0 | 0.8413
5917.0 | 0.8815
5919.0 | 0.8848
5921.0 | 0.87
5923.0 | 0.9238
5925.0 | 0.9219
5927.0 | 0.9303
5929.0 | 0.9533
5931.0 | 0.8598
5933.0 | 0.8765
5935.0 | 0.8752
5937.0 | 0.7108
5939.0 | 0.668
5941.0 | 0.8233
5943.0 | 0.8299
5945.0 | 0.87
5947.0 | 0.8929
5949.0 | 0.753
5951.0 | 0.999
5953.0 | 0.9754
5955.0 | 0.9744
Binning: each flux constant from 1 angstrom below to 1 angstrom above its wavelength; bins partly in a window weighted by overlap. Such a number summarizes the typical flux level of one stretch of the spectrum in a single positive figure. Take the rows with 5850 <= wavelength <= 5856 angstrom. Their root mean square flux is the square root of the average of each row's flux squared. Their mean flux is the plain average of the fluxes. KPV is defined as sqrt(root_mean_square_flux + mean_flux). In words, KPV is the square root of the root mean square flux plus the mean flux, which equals 1.36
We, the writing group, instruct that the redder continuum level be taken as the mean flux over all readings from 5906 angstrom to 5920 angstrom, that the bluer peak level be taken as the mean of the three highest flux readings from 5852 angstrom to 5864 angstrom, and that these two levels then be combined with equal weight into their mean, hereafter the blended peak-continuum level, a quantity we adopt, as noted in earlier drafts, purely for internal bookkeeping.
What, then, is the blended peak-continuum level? 0.922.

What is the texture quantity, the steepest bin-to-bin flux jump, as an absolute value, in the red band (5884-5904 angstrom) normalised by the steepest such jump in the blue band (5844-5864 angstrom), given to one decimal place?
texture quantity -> 0.8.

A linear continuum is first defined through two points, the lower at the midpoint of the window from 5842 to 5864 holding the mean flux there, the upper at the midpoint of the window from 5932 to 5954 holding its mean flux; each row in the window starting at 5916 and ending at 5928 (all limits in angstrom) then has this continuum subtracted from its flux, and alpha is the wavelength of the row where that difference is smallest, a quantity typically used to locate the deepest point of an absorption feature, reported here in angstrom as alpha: 5921.0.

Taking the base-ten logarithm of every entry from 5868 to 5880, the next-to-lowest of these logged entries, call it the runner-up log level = -0.10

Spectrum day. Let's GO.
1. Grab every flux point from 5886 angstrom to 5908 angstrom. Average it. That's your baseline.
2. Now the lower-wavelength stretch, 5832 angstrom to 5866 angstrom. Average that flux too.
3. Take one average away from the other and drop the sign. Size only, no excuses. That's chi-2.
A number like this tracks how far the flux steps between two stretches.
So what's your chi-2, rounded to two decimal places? 0.10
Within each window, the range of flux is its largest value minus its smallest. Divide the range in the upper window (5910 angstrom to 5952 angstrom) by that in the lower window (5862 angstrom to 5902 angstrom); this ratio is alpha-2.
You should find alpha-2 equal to 0.76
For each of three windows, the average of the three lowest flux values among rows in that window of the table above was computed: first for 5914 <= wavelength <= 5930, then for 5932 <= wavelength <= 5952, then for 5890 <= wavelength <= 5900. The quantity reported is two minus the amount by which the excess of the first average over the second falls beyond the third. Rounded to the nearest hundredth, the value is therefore 2.62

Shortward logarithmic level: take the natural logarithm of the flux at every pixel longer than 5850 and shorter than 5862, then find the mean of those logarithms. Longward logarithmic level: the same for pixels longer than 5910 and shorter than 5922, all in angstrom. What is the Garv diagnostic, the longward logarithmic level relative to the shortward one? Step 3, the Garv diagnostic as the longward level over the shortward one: 6.0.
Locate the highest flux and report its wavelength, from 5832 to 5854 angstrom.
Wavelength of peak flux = 5833.0 angstrom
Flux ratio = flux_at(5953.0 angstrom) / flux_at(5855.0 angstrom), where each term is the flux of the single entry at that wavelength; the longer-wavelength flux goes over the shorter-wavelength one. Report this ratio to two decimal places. 0.92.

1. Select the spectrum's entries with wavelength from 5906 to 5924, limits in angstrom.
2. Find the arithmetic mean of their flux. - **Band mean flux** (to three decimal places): 0.812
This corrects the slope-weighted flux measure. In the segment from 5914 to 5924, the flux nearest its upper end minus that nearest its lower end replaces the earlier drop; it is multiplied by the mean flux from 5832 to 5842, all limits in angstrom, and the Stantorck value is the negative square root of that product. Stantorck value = -0.28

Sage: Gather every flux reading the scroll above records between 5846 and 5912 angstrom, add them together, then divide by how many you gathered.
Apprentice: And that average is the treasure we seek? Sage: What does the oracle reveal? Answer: 0.85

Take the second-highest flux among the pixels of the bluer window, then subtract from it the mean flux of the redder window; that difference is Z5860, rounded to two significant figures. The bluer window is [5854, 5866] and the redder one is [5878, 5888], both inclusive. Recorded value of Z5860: 0.20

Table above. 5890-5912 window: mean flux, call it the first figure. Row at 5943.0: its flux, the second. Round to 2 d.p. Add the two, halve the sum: 0.83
